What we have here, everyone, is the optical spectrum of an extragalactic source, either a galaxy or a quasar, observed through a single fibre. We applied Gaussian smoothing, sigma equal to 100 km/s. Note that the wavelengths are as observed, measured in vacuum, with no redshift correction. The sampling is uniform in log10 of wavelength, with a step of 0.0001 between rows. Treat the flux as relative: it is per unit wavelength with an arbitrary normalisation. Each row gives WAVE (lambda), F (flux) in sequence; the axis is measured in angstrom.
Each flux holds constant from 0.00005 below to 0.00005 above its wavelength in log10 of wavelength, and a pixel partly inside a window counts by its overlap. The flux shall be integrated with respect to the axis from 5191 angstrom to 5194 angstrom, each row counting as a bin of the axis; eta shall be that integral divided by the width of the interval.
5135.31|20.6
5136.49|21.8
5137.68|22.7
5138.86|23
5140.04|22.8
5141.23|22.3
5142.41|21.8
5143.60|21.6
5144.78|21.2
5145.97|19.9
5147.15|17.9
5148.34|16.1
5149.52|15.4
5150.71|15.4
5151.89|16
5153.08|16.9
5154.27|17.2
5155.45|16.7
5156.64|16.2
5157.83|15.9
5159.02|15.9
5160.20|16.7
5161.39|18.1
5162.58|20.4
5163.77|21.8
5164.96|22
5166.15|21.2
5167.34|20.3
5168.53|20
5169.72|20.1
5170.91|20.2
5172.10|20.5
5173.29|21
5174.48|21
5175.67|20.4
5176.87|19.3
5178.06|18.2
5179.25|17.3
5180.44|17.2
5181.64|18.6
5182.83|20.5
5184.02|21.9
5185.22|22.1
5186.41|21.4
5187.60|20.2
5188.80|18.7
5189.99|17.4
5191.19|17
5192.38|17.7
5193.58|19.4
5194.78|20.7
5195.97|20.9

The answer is 18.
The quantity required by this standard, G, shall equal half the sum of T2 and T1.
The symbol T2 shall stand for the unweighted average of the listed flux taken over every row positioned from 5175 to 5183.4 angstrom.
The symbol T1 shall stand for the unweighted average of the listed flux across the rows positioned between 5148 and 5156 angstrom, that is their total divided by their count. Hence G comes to 17.5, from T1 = 16.2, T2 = 19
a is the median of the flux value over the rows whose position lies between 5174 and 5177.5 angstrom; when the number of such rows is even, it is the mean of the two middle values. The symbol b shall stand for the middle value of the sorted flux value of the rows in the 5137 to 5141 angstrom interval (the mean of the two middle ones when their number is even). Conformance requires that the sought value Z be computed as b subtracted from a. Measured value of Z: -2.4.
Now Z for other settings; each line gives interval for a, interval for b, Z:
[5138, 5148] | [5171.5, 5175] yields 0.7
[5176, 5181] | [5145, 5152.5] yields 1.7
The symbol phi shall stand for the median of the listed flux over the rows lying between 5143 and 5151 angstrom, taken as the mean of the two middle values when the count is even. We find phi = 17.9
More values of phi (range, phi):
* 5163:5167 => 21.8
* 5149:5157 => 16.2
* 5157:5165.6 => 18.1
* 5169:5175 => 20.5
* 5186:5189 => 20.2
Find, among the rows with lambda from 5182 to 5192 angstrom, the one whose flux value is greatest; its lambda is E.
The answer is 5185.22 angstrom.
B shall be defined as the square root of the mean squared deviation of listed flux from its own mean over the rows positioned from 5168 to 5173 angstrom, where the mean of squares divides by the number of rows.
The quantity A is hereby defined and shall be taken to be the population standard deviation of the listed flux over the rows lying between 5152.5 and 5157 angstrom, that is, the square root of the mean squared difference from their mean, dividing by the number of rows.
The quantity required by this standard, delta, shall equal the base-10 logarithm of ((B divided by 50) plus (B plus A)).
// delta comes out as -0.26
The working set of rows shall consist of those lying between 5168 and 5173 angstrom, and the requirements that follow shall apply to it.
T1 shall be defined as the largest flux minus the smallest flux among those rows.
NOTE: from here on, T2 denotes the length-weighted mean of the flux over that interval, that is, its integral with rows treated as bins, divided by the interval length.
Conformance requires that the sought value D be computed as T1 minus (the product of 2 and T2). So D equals -40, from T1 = 0.5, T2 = 20.3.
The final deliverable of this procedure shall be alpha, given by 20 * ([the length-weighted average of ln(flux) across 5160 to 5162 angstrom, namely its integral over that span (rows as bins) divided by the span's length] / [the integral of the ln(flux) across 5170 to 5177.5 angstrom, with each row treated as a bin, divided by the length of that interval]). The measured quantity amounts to 19.0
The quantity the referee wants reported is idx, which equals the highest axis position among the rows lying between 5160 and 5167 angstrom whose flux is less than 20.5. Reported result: 5162.58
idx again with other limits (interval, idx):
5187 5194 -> 5193.58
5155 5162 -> 5161.39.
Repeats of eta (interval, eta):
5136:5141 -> 23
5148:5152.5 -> 16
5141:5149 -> 20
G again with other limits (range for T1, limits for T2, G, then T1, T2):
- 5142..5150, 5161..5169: 19.8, 19.1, 21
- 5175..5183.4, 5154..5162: 17.7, 18.8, 17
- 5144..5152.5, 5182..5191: 18.9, 17.4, 20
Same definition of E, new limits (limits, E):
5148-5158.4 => 5154.27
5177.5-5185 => 5184.02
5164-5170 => 5164.96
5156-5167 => 5164.96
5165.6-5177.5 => 5166.15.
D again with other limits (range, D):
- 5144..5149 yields -33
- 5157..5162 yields -31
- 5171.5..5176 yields -41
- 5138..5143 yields -44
